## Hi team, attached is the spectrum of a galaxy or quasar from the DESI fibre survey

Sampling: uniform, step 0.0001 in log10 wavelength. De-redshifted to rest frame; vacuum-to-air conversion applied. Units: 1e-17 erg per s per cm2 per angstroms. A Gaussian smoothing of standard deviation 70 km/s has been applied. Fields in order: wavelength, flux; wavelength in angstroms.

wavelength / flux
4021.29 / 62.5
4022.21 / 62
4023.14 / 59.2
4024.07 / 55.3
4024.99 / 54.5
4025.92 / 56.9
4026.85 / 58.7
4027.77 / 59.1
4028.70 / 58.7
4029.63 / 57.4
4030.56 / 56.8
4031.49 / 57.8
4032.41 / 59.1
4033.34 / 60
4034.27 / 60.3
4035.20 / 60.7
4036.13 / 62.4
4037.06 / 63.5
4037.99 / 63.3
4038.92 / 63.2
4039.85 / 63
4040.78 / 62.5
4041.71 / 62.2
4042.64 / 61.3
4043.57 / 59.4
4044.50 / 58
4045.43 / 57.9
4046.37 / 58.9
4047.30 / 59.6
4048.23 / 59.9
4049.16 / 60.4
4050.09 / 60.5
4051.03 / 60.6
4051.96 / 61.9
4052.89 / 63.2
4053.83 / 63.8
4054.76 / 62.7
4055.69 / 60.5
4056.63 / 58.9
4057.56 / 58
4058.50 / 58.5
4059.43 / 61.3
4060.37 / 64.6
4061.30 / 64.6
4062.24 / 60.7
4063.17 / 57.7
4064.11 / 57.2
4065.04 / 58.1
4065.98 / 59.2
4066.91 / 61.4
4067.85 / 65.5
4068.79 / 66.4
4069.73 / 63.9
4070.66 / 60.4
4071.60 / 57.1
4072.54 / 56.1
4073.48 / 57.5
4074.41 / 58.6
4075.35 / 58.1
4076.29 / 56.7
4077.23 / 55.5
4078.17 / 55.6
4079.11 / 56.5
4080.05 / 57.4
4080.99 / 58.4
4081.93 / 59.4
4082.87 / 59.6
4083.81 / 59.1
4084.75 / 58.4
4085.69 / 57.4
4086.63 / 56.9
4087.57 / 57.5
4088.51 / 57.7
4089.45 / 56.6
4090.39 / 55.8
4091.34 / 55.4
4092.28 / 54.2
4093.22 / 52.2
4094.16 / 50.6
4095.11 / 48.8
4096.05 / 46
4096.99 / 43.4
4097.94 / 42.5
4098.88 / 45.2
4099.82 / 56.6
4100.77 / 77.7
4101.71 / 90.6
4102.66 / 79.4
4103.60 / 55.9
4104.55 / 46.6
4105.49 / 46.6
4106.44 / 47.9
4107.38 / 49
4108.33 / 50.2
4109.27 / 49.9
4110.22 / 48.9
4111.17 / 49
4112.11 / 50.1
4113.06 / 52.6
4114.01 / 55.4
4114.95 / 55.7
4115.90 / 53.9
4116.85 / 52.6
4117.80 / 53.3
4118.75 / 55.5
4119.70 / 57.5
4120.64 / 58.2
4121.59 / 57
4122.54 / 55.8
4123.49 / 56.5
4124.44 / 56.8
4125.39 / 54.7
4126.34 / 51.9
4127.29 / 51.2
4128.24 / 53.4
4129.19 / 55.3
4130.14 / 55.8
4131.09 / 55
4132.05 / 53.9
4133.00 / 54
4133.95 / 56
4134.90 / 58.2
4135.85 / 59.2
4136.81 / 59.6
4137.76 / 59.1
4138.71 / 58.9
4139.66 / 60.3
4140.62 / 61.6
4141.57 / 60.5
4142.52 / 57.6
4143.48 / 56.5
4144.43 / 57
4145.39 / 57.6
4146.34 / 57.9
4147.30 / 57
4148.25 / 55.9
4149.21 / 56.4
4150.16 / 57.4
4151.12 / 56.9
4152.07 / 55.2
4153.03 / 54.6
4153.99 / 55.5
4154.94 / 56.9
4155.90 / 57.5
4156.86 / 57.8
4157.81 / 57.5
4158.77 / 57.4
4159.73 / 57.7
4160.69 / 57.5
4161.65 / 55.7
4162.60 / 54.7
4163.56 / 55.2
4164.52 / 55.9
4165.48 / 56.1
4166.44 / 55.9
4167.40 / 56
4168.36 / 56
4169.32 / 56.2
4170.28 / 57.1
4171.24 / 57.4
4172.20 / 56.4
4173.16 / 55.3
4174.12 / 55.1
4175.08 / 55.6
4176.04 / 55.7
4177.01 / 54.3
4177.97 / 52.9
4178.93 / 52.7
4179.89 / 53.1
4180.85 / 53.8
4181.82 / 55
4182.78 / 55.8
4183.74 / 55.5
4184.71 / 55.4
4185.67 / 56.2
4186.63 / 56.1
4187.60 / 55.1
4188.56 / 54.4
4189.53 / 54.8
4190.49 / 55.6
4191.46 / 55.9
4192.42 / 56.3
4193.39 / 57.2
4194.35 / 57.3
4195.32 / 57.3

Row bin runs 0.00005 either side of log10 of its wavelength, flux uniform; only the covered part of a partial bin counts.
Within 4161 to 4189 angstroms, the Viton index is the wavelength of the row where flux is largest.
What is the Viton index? 4171.24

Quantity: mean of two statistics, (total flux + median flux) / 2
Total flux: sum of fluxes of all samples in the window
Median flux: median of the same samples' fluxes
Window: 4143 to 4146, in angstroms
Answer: 114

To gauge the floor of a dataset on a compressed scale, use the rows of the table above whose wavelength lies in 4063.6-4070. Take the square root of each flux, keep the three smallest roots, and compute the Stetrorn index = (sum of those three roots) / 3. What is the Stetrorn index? 7.6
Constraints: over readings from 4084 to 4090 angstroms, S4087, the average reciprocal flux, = 0.0174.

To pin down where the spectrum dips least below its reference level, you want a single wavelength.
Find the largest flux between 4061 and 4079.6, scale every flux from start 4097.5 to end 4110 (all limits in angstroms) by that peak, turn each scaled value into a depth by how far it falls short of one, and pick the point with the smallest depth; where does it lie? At 4101.71 angstroms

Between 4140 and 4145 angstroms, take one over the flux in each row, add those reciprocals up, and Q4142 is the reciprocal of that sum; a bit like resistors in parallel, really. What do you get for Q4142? 11.7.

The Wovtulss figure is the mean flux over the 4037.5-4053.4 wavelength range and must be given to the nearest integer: 61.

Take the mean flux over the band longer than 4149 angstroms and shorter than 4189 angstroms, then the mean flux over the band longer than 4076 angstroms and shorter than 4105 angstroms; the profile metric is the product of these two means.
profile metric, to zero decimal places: 3174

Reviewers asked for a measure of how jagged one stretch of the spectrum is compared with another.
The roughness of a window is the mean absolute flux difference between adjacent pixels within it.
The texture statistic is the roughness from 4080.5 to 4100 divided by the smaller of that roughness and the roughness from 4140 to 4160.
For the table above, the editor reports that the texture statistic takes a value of 2.0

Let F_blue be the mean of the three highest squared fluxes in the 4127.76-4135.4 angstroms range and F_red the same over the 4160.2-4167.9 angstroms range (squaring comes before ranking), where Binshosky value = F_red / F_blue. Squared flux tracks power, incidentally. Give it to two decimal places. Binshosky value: 1.00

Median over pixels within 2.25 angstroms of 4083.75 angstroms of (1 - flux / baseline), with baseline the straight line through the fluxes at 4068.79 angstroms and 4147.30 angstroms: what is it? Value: 0.085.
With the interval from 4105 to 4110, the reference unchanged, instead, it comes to 0.207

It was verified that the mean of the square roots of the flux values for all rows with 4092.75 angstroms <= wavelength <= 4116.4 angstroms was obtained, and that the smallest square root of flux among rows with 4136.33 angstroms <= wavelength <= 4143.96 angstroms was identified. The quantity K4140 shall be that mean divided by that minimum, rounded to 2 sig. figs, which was 0.97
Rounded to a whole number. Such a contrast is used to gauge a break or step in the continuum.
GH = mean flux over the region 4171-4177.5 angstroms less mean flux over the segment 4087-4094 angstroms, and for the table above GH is 0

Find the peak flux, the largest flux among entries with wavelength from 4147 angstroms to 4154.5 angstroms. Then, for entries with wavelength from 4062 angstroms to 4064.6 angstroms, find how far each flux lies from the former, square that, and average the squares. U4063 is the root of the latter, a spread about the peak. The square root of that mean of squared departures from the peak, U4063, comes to 1.9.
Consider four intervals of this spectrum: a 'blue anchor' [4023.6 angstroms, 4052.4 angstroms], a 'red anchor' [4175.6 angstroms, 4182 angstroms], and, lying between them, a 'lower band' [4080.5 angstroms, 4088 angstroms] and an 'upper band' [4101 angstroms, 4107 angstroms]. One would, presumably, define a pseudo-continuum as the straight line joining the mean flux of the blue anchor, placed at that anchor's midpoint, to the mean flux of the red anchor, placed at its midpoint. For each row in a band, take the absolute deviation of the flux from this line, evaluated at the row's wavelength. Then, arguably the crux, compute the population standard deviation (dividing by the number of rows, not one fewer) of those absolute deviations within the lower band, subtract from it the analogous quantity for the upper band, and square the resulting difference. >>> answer 100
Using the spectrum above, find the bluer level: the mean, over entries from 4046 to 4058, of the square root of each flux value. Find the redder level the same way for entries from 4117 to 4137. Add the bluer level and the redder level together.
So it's 15.2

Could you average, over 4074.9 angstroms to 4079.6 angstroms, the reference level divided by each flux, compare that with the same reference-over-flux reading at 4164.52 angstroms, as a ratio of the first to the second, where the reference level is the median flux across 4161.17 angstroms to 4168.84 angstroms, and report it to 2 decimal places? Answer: 0.99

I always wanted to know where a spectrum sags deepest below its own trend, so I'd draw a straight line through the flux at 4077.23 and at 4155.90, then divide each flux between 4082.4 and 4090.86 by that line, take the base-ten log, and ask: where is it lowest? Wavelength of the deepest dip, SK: 4090.39 angstroms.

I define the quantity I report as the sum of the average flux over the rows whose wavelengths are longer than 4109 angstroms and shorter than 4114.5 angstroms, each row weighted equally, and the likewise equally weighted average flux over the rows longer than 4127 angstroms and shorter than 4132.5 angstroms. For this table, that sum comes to 105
